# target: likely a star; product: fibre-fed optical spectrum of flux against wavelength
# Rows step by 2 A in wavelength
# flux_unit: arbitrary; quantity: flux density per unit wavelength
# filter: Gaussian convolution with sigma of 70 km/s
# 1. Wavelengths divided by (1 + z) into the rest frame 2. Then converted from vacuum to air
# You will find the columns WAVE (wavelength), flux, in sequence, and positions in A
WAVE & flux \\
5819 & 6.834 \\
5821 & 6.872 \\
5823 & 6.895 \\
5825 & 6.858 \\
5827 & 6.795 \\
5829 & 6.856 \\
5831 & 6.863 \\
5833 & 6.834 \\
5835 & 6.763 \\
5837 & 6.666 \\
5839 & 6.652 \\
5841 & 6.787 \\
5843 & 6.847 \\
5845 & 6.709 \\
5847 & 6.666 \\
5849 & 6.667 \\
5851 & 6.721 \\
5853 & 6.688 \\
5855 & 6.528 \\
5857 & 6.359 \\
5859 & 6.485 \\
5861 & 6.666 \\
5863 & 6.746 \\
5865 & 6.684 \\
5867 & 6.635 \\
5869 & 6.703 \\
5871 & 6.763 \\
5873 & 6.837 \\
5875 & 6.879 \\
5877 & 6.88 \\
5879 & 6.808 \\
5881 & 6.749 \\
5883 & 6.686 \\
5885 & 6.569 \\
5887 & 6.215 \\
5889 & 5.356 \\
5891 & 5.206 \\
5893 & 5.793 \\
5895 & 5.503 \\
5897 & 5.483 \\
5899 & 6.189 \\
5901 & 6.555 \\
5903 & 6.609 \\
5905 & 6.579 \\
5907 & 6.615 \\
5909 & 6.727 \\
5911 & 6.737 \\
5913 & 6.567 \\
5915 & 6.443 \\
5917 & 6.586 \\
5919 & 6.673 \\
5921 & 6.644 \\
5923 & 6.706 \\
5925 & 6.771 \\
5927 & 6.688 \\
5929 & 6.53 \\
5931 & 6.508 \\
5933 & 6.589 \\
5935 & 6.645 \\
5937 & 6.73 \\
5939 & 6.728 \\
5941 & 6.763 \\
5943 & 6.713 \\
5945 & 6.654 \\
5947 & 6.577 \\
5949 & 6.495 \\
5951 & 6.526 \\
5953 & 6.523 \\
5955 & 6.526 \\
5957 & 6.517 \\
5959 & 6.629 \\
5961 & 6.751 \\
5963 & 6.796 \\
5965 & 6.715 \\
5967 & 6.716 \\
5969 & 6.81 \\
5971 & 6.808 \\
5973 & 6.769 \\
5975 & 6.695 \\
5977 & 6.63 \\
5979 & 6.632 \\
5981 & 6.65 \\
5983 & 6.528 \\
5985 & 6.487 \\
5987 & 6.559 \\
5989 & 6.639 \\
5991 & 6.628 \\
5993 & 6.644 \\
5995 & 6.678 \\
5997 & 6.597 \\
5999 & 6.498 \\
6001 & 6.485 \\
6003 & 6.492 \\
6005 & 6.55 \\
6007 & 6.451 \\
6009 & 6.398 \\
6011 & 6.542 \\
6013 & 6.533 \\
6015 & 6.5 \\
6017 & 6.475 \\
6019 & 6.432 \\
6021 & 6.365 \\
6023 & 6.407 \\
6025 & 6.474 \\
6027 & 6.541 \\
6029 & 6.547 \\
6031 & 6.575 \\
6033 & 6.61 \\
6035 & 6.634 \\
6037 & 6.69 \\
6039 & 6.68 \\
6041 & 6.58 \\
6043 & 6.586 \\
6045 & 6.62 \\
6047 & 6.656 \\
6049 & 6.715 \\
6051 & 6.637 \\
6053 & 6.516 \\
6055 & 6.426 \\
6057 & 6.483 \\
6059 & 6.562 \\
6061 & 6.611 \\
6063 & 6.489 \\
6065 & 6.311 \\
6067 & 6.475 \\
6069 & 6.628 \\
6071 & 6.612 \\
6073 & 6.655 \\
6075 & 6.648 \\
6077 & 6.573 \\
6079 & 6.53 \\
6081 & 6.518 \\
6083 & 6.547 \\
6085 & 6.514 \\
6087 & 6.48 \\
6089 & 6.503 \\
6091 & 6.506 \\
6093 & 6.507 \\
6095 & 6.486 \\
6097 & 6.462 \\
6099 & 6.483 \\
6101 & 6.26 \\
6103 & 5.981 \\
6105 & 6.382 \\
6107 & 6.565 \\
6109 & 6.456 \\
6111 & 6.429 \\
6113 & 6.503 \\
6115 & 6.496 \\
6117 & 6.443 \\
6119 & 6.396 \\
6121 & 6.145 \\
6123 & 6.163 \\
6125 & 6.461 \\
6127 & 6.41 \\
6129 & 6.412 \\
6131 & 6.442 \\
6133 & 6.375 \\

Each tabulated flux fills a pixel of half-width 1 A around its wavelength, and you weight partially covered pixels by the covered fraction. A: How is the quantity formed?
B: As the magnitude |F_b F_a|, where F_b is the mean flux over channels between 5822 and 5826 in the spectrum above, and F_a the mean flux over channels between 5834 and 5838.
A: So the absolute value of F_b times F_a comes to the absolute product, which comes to 46.2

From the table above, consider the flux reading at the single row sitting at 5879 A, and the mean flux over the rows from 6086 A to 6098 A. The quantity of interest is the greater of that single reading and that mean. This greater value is 6.81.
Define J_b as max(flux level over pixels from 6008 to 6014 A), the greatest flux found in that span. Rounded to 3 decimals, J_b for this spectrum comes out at 6.542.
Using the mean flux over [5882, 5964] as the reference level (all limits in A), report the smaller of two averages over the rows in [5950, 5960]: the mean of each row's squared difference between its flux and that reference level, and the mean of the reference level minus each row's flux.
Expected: -0.08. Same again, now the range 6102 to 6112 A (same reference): 0.05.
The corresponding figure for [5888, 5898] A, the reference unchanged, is 1.00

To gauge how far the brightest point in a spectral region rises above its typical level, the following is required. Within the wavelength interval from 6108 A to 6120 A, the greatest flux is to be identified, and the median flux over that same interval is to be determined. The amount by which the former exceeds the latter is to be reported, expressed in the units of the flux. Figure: 0.05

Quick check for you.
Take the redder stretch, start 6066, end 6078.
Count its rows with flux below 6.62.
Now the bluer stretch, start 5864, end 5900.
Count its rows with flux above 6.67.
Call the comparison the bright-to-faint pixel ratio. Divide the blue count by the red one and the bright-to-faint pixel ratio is 3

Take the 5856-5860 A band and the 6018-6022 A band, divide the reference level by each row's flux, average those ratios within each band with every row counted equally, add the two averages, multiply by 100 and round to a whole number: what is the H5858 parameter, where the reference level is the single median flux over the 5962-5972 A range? 212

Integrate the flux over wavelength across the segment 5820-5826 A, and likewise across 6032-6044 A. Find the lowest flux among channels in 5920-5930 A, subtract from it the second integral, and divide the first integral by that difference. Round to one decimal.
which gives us -0.6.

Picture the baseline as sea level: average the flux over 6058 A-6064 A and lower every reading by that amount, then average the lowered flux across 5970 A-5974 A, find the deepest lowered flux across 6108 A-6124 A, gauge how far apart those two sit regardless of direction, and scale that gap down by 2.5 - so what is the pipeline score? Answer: 0.26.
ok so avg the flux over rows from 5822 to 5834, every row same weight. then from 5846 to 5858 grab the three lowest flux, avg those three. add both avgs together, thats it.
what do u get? 13.4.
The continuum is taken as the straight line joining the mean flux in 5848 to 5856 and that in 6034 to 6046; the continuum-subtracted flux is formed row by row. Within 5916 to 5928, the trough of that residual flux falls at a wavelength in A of 5917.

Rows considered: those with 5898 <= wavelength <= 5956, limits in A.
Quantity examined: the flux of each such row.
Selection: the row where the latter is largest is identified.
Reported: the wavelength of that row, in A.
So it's 5925 A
